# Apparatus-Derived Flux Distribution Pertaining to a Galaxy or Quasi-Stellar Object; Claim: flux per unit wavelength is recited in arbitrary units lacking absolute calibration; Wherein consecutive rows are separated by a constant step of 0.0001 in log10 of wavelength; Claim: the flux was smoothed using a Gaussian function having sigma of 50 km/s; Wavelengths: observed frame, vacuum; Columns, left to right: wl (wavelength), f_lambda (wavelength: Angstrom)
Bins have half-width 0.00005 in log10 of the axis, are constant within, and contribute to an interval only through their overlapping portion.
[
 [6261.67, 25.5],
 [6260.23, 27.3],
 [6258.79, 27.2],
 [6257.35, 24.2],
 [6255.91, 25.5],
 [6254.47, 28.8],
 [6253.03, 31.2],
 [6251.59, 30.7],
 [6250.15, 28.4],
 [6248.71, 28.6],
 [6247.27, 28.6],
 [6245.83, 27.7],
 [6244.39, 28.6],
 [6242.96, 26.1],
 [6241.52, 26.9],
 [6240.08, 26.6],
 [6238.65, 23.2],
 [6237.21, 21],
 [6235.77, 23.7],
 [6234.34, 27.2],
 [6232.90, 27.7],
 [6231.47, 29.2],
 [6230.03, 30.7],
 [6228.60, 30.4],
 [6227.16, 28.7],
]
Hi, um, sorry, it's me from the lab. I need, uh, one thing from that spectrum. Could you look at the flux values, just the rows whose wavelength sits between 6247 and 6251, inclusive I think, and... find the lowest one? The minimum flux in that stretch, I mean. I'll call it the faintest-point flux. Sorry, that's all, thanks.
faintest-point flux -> 28.4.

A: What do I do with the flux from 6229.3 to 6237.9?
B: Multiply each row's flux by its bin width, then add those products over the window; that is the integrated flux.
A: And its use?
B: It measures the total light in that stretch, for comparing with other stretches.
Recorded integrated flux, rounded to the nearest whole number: 229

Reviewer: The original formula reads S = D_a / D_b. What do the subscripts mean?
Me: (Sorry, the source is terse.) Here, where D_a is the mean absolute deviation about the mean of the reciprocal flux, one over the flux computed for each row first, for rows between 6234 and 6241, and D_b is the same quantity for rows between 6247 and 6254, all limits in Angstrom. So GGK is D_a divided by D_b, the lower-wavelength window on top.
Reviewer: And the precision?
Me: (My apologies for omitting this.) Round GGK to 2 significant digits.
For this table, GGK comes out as 2.6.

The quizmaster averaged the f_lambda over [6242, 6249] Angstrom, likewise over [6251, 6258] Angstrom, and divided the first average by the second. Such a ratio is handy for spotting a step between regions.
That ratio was 0.99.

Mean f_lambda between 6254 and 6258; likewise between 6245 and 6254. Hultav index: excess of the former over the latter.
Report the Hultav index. -3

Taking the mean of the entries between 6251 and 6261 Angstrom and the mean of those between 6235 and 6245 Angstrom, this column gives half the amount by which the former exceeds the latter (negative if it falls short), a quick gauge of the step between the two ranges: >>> 1.3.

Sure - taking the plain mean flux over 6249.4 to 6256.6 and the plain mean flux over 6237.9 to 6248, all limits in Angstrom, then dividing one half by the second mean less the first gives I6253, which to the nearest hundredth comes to -0.24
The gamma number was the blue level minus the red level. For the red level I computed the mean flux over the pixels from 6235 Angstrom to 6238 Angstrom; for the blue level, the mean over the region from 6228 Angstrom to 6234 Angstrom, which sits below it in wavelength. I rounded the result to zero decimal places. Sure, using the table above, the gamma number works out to 7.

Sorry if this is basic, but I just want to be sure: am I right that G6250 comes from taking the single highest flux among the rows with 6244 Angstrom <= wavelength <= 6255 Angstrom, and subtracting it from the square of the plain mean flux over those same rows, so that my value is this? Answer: 814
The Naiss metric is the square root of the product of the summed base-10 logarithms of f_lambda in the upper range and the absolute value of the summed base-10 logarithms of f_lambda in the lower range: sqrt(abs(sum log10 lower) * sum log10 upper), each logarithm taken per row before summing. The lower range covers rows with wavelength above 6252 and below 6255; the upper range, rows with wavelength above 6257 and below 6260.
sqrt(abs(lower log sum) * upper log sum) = 2.89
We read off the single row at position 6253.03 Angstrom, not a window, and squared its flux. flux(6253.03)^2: 973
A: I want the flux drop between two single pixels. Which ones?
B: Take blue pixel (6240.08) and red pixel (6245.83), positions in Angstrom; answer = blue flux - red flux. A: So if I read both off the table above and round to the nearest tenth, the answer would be -1.1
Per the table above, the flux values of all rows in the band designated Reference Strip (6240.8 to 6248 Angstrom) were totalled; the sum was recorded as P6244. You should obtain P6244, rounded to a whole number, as 138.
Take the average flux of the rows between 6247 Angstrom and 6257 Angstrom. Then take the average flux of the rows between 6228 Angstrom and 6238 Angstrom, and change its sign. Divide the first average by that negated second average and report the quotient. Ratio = -1.06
